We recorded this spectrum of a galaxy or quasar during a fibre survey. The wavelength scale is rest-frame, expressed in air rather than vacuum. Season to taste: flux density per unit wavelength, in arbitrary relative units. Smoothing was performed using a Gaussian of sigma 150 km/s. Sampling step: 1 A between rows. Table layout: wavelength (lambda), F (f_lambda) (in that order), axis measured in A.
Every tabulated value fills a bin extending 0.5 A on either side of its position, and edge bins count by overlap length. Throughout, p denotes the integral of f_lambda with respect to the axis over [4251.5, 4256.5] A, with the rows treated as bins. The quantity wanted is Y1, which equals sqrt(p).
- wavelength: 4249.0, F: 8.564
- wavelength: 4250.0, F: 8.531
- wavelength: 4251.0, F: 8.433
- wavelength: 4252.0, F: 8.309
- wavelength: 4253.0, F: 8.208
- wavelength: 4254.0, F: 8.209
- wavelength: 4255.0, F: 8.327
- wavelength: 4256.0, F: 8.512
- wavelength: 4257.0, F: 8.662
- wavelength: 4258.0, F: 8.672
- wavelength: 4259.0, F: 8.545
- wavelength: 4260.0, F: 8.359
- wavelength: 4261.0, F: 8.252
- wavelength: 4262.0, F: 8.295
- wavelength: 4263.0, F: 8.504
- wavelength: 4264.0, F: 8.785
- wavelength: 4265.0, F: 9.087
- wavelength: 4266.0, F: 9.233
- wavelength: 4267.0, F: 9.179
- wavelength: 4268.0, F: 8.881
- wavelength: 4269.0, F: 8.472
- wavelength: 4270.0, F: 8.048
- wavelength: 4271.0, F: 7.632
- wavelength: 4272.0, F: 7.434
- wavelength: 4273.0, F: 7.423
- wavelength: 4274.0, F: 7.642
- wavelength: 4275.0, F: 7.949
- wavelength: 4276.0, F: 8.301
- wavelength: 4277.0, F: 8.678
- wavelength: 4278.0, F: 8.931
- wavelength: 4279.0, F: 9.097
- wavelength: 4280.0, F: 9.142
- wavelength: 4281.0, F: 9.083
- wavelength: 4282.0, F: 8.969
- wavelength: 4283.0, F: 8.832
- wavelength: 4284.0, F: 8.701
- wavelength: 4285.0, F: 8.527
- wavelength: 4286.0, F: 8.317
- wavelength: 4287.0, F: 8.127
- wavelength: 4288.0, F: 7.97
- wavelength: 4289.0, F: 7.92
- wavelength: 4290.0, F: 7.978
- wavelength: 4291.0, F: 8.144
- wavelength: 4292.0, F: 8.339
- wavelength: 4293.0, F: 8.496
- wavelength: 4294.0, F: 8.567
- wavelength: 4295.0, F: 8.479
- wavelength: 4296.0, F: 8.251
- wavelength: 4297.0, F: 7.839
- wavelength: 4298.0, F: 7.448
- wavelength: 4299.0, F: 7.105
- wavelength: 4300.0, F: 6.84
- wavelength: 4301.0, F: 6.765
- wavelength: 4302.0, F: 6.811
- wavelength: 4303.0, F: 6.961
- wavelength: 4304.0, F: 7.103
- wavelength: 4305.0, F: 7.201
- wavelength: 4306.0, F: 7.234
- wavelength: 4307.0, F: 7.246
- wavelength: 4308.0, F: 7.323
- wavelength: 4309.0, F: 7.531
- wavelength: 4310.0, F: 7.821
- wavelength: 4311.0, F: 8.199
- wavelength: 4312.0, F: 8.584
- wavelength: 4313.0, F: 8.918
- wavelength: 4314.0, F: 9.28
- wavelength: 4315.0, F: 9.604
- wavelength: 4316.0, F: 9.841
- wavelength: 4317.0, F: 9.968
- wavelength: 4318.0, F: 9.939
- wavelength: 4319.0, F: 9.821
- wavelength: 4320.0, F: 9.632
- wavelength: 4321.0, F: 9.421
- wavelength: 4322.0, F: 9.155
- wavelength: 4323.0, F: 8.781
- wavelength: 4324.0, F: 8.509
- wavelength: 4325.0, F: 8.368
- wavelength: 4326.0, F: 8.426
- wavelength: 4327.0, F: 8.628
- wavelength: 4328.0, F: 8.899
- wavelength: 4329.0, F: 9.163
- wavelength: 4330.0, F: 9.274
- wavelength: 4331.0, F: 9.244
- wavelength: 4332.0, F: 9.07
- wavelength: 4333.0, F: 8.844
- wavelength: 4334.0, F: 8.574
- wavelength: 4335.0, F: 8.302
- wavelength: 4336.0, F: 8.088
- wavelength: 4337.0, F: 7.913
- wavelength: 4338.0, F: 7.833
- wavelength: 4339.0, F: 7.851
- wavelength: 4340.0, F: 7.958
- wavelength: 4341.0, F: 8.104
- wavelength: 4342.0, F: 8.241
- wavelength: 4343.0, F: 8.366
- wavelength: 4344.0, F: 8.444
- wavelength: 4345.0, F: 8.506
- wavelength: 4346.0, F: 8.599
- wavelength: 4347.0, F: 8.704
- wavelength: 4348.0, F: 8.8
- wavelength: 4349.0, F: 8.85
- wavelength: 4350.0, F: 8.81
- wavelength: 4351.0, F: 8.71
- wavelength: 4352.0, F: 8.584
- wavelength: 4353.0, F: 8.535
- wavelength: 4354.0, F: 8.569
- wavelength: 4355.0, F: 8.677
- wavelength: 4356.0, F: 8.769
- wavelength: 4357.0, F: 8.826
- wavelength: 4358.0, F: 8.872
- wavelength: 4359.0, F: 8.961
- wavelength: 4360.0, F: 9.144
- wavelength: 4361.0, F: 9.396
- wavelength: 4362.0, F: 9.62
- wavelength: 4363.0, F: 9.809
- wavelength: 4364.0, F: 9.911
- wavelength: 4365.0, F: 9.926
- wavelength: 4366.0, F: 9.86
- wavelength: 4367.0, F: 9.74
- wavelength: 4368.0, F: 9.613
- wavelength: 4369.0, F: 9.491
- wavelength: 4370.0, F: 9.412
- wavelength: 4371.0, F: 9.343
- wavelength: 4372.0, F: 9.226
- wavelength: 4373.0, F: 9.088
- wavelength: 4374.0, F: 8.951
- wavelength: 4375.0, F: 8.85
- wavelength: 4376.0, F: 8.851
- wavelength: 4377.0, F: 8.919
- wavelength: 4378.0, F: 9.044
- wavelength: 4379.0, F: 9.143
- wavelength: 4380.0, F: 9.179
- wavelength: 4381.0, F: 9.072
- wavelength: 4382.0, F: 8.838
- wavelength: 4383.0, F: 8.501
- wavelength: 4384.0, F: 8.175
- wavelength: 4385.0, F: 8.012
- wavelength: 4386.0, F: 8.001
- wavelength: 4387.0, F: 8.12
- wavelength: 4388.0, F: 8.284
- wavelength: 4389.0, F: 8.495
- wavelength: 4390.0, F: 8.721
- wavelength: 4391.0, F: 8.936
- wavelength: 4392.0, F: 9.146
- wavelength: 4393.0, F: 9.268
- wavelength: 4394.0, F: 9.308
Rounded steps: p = 41.6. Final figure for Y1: 6.45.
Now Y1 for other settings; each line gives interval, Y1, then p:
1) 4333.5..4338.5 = 6.38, 40.7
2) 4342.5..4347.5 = 6.53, 42.6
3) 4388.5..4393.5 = 6.68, 44.6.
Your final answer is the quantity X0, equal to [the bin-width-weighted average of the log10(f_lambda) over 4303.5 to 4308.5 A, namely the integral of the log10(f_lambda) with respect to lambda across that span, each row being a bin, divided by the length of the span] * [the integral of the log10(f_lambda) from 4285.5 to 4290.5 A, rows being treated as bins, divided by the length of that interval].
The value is 0.78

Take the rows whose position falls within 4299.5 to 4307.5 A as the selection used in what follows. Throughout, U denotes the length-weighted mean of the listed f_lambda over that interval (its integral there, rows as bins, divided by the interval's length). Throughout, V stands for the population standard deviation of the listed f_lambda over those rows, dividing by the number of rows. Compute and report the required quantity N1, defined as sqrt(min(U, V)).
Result 0.4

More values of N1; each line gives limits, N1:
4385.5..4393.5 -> 0.7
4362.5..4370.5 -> 0.4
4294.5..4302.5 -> 0.8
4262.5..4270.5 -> 0.6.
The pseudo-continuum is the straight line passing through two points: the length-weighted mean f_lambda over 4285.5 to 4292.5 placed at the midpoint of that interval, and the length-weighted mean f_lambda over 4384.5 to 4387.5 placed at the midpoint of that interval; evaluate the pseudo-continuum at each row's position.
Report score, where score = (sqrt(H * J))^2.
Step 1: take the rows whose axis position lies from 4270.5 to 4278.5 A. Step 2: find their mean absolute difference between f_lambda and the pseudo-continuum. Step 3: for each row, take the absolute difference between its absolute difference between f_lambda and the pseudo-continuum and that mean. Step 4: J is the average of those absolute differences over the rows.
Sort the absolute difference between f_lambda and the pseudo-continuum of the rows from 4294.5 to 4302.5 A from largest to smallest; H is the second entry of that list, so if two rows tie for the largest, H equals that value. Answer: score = 0.23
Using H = 1.29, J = 0.18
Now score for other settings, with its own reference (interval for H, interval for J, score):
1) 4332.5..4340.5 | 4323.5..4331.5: 0.16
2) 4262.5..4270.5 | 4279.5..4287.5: 0.31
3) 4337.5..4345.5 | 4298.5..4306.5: 0.06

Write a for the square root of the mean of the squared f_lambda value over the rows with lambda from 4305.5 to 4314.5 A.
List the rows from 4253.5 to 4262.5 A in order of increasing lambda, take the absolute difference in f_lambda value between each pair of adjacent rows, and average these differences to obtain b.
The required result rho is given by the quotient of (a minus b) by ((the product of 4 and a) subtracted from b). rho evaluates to -0.247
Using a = 8.0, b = 0.12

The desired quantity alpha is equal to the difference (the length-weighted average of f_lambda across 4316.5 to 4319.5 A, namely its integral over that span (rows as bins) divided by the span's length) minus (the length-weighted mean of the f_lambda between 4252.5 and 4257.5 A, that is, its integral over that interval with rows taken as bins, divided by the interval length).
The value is 1.53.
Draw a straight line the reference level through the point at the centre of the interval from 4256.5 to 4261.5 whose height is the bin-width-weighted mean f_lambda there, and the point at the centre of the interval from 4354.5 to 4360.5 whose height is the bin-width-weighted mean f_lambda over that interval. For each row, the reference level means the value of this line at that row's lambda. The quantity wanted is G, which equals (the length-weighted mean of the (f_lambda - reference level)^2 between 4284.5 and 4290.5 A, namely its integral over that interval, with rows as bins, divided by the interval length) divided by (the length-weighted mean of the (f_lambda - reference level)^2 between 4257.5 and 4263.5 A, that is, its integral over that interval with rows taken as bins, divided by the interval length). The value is 9.8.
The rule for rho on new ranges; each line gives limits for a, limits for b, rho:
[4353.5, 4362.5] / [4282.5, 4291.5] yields -0.247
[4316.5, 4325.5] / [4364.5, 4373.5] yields -0.248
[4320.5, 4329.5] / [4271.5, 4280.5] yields -0.245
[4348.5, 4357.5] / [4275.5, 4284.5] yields -0.247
